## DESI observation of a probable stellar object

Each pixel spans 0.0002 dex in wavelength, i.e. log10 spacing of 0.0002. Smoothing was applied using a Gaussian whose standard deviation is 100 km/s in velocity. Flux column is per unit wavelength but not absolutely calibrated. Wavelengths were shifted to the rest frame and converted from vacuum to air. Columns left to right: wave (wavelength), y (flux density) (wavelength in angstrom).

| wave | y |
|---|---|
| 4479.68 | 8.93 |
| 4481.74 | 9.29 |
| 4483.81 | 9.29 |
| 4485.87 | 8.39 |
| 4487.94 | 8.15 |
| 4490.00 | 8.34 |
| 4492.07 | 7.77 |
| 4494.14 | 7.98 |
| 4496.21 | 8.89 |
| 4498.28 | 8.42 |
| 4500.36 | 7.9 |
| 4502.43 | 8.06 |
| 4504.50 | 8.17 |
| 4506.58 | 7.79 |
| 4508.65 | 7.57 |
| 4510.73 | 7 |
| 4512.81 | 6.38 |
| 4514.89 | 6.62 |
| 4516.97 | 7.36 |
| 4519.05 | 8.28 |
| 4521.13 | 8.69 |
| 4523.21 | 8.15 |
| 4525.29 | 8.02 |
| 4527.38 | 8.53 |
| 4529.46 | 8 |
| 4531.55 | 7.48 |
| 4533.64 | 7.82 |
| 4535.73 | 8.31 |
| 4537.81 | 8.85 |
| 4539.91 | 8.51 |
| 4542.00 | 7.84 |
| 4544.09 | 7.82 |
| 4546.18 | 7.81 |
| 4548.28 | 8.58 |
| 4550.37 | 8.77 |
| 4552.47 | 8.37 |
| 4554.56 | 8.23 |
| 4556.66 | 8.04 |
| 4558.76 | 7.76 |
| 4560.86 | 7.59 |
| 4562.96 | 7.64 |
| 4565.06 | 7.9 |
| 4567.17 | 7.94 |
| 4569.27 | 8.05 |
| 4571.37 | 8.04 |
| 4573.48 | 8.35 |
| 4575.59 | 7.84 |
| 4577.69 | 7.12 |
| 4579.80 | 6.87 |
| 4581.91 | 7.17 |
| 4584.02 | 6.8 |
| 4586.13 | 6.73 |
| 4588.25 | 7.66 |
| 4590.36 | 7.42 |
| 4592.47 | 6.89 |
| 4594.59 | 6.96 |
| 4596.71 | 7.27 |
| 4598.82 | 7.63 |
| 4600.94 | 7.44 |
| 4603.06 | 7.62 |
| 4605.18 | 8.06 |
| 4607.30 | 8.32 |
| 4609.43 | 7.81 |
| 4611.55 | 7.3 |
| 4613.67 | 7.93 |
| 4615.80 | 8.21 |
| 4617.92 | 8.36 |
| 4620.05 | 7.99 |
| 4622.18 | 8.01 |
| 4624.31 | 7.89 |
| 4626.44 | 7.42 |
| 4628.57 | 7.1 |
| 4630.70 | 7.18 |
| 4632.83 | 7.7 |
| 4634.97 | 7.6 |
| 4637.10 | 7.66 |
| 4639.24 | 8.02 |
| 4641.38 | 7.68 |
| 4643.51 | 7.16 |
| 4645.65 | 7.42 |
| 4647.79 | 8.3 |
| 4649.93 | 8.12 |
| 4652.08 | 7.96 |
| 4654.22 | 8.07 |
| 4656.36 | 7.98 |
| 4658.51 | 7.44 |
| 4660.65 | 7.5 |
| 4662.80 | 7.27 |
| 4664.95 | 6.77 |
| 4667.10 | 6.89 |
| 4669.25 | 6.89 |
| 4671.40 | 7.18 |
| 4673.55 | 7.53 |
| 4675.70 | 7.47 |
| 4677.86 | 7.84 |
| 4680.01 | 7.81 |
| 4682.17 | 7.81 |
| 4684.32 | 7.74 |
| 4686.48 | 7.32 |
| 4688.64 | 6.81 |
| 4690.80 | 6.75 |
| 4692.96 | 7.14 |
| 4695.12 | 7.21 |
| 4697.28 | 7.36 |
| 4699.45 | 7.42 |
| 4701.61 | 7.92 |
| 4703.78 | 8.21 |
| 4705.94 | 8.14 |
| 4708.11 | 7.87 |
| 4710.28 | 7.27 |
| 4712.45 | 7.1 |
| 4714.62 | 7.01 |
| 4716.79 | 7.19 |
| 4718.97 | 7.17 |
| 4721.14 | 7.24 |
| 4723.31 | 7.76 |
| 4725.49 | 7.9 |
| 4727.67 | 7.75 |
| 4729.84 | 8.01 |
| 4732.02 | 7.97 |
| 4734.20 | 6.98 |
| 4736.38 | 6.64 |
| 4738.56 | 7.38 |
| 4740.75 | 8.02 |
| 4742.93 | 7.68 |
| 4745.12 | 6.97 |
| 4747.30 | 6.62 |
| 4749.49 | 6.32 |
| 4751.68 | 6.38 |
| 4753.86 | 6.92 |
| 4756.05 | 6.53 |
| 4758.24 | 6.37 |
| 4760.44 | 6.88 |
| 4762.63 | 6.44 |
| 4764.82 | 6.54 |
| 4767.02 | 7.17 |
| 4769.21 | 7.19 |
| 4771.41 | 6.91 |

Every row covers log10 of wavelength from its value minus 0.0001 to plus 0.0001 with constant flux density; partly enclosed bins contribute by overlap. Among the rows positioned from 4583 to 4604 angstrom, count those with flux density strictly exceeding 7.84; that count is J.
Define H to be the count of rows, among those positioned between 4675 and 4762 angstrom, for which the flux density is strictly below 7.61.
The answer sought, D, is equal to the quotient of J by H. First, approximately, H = 25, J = 0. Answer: 0.00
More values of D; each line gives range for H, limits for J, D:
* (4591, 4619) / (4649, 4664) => 0.80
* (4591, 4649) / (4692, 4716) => 0.36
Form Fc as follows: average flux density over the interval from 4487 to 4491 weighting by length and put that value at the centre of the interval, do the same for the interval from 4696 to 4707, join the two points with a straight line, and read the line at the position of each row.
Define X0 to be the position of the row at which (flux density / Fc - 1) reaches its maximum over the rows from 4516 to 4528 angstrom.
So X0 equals 4521.13 angstrom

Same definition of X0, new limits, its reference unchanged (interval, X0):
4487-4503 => 4496.21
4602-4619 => 4617.92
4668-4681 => 4677.86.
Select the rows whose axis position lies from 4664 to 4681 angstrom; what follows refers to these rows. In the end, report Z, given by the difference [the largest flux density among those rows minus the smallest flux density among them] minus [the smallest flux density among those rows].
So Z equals -5.70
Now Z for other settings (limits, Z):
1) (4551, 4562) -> -6.81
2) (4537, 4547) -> -6.77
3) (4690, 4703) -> -5.58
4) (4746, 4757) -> -5.72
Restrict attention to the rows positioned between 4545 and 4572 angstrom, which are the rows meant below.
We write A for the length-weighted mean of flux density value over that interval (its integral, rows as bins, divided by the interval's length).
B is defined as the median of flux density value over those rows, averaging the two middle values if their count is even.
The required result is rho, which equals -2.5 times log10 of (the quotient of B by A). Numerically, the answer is 0.002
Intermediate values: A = 8.1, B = 8.0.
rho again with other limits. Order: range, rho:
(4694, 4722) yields 0.030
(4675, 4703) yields 0.003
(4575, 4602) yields 0.005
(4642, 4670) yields 0.013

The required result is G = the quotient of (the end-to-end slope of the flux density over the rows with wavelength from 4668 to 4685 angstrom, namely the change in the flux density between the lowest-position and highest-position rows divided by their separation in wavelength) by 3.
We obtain 0.019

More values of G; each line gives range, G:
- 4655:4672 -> -0.018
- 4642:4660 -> 0.006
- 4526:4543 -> -0.016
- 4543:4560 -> -0.001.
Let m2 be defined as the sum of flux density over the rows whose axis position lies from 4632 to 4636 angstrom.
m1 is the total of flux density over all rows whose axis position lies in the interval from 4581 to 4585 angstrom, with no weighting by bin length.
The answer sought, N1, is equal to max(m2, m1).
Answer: 15.3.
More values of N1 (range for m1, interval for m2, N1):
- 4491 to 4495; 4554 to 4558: 16.3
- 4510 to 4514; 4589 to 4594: 14.3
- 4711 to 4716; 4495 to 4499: 17.3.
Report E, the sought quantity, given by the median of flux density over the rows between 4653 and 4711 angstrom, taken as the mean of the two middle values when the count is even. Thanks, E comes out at 7.44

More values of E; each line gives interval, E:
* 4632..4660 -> 7.70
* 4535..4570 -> 8.04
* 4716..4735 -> 7.75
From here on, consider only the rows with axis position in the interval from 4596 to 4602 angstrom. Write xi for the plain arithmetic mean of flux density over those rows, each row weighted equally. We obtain 7.4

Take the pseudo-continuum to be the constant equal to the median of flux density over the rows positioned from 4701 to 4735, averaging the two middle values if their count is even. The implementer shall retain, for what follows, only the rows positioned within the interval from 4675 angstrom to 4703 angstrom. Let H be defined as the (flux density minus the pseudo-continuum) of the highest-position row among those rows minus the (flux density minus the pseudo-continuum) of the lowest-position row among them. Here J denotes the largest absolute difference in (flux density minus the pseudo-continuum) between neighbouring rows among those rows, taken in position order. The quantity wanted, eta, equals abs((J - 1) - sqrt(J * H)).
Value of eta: 0.97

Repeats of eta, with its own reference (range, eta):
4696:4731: 1.02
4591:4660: 0.82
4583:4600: 0.95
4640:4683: 0.46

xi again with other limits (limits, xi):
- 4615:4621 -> 8.2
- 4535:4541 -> 8.6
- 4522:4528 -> 8.2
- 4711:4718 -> 7.1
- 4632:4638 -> 7.7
